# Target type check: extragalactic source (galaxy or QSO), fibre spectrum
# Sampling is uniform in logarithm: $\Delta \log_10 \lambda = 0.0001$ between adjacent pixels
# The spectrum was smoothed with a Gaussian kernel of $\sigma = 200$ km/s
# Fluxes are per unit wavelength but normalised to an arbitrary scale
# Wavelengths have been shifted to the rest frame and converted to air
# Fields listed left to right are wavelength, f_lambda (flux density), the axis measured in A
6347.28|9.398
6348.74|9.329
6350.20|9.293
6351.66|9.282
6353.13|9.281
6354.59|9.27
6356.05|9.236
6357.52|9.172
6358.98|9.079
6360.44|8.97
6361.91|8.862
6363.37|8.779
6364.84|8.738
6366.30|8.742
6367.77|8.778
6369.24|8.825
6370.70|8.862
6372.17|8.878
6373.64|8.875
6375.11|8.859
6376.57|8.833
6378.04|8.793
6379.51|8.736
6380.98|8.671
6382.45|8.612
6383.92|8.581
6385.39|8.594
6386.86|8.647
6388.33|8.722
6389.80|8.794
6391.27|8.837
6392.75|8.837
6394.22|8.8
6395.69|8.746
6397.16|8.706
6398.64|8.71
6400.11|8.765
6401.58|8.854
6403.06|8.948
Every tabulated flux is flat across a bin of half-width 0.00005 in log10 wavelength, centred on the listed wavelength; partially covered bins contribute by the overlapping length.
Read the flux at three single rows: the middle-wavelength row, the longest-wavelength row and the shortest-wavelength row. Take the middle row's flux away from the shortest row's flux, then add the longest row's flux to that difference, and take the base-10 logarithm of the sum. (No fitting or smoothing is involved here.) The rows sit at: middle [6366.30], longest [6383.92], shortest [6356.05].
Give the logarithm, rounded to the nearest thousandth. 0.958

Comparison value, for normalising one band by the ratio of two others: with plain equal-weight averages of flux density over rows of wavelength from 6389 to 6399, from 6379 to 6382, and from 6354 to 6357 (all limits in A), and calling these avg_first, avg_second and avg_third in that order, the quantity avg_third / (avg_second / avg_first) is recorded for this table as 9.33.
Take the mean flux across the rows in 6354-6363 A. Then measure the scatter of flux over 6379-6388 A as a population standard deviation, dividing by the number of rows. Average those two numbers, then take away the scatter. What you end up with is 4.52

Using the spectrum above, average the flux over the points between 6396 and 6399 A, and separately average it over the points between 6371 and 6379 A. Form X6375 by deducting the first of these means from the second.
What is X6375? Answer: 0.14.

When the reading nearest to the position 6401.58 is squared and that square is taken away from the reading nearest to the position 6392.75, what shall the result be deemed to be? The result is -69.6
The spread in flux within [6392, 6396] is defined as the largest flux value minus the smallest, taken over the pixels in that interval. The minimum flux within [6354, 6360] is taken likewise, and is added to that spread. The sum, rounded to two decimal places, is 9.17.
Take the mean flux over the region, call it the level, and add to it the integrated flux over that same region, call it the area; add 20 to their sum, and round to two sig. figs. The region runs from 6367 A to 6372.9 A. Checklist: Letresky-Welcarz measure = 81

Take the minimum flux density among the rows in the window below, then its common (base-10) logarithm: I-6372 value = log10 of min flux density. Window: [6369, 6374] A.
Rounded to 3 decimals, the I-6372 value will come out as 0.946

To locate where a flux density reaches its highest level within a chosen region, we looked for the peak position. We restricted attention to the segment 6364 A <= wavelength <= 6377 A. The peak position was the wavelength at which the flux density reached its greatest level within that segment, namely 6372.17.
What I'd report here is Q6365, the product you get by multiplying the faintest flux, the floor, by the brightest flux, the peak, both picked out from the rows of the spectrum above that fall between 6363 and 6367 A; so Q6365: 76.7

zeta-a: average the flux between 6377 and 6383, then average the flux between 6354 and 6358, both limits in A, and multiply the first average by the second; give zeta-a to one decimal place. 80.3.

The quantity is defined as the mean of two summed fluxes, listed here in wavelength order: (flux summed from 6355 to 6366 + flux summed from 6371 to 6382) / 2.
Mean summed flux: 62.2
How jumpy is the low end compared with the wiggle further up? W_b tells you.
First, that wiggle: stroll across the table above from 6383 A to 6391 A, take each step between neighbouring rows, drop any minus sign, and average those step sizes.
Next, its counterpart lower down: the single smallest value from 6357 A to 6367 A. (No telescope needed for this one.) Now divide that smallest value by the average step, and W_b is 164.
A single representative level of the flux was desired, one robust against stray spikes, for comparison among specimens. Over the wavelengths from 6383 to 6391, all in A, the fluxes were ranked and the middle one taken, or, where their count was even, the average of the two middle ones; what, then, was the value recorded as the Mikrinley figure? 8.65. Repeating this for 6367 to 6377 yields 8.86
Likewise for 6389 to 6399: 8.79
